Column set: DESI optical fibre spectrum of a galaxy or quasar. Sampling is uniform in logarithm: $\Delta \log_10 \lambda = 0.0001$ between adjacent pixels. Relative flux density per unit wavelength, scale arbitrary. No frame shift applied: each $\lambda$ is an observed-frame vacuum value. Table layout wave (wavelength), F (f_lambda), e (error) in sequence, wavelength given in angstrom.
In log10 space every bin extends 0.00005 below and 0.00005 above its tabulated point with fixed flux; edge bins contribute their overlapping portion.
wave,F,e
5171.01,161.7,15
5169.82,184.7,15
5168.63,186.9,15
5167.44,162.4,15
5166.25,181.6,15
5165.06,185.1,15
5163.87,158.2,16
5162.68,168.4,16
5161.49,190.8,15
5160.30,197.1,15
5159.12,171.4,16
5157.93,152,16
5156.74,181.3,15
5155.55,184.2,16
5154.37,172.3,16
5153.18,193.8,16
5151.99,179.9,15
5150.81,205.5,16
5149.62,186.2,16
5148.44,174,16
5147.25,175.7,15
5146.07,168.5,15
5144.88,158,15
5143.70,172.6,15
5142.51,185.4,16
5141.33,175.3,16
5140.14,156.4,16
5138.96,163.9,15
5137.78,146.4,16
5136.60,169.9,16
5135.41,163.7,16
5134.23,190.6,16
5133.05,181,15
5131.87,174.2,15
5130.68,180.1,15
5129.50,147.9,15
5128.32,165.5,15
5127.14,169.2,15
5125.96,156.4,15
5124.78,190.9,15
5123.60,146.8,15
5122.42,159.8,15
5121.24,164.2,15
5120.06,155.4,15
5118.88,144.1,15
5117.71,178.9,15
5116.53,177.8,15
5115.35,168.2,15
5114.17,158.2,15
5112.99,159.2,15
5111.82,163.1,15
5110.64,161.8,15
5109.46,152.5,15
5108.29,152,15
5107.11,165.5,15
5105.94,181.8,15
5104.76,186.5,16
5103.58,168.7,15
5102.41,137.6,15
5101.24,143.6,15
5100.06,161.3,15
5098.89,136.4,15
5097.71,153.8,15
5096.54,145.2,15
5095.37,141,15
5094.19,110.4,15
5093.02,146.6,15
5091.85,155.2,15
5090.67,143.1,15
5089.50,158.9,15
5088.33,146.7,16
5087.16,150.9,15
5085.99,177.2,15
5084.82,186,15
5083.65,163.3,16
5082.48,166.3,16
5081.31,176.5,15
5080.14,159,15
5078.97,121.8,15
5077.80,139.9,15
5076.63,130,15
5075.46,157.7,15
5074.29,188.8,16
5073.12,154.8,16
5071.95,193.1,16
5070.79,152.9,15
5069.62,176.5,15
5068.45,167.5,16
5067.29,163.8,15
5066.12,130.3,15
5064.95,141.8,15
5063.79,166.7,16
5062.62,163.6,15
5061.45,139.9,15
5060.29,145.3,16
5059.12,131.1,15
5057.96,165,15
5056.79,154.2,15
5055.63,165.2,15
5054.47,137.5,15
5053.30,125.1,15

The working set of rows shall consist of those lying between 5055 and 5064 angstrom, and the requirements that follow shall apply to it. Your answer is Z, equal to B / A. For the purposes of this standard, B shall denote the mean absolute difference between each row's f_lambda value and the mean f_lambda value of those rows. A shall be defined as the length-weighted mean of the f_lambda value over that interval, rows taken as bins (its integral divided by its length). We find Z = 0.074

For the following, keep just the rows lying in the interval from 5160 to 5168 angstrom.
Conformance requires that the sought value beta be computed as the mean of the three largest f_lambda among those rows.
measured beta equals 191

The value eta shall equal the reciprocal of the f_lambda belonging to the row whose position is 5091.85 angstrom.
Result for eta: 0.0064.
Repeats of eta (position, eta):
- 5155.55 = 0.0054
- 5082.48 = 0.0060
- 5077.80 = 0.0071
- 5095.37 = 0.0071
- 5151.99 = 0.0056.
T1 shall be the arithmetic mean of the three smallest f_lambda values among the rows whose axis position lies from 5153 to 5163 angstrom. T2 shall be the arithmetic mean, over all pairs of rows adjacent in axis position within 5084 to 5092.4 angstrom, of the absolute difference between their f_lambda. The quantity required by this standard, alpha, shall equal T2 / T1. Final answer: 0.081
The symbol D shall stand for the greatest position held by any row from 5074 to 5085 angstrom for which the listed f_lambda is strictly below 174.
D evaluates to 5083.65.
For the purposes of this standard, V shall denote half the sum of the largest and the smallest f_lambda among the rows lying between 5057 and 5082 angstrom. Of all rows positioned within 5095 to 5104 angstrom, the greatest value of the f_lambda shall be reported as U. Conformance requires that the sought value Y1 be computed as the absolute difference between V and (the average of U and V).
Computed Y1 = 6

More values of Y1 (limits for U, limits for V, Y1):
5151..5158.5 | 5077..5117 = 23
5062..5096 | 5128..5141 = 12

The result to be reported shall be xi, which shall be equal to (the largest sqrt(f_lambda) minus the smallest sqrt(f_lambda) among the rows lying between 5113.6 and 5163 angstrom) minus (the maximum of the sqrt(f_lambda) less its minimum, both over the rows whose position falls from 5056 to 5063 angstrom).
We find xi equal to 0.9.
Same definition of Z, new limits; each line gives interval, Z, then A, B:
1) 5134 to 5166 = 0.066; 175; 11.5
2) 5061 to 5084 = 0.095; 158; 15.0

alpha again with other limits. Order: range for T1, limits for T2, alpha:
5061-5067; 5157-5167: 0.119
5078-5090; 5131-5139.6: 0.108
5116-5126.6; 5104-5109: 0.077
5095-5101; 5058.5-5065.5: 0.101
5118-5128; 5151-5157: 0.084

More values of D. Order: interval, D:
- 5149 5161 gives 5159.12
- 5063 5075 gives 5073.12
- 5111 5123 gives 5122.42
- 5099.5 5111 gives 5110.64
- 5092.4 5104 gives 5103.58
